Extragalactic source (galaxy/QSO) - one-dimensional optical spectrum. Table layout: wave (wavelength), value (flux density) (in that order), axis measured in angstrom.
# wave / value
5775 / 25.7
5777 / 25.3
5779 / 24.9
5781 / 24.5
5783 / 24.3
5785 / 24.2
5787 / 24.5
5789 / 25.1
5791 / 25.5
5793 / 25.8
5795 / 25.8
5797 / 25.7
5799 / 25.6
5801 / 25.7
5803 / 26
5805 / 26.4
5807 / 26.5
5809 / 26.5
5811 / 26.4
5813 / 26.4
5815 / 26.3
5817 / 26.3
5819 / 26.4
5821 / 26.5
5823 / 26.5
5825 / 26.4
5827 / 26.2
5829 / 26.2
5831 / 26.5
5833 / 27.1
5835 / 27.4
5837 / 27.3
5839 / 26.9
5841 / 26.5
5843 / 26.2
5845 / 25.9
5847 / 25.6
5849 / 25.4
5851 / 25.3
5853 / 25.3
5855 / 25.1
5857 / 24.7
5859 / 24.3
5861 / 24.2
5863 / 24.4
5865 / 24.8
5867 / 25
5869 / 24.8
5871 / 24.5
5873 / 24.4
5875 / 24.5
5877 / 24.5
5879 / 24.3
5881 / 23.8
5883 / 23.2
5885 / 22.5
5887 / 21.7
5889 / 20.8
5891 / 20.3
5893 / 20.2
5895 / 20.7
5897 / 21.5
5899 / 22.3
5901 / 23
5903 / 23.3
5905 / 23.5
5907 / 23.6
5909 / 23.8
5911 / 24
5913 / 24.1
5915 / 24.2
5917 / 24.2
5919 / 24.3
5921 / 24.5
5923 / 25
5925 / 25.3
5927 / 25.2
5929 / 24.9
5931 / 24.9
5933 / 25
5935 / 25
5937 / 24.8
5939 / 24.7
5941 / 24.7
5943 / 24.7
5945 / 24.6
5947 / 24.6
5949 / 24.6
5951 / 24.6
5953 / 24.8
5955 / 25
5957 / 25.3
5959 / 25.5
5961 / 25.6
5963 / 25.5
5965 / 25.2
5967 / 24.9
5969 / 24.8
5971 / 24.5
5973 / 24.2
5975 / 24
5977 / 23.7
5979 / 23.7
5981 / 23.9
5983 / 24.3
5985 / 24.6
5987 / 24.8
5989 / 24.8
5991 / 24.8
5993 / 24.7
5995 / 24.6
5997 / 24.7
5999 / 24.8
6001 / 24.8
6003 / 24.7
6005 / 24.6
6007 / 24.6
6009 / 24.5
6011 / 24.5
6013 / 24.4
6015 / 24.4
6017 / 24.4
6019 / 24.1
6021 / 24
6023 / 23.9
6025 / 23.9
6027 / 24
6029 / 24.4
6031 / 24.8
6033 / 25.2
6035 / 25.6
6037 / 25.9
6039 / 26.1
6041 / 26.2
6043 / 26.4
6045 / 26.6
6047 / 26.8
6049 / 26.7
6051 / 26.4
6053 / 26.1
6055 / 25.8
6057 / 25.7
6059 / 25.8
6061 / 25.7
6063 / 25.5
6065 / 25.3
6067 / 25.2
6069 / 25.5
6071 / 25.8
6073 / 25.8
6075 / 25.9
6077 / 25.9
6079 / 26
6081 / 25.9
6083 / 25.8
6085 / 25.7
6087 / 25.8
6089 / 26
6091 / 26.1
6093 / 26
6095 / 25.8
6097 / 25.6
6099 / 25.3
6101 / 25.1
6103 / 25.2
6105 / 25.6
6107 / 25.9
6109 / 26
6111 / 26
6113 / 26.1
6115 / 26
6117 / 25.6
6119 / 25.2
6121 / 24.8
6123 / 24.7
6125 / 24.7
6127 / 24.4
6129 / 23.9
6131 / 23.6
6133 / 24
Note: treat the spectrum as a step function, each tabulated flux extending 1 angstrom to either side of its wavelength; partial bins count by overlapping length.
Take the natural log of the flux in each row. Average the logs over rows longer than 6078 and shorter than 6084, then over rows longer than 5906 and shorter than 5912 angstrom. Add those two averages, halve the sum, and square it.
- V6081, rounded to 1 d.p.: 10.3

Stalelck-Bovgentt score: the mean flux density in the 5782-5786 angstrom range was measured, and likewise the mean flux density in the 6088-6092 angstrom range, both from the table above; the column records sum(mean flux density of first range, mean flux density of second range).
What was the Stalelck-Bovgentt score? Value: 50.3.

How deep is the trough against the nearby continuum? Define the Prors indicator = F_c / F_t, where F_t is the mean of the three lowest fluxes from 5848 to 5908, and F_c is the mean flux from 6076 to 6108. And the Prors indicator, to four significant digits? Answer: 1.261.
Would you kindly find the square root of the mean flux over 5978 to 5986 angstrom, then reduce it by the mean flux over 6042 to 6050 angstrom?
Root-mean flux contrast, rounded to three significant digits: -21.7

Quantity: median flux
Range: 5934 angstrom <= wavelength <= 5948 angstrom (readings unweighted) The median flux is 24.7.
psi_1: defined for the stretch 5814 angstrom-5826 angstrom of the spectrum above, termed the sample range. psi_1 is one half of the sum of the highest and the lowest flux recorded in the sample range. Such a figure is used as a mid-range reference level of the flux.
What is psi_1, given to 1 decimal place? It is 26.4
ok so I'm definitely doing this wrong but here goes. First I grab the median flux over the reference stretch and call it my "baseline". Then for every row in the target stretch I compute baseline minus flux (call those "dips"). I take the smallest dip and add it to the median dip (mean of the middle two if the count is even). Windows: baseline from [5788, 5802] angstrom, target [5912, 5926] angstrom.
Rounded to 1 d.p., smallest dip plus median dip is 1.8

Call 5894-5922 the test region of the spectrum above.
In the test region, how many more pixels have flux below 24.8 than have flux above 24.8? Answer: 14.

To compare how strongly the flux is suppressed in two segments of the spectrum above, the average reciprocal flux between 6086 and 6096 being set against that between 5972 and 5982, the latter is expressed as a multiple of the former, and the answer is 1.09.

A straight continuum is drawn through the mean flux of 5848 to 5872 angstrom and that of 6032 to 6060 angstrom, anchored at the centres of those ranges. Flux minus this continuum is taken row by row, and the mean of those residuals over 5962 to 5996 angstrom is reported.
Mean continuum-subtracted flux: -1.1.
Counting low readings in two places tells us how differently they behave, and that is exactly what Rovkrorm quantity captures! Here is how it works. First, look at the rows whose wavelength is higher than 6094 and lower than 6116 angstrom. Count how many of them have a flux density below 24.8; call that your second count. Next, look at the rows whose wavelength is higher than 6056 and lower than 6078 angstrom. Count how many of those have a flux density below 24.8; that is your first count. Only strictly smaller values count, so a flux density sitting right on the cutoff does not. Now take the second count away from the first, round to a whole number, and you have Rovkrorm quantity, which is 0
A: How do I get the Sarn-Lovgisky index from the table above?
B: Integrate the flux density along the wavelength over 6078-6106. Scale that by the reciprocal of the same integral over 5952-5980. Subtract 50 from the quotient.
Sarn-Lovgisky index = -49.0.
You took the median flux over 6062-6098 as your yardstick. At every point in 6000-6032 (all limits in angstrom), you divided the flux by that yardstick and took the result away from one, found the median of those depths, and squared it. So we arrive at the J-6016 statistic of 0.0029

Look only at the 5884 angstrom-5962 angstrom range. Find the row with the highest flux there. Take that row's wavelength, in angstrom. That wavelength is 5961 angstrom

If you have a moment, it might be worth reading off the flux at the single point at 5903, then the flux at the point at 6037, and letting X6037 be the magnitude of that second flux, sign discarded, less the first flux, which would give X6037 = 2.6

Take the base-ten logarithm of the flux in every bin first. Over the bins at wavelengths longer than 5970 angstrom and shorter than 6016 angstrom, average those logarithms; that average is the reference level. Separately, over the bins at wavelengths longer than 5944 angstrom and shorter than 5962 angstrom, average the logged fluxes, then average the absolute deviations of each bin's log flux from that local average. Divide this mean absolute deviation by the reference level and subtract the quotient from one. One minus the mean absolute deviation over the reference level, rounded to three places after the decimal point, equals 0.996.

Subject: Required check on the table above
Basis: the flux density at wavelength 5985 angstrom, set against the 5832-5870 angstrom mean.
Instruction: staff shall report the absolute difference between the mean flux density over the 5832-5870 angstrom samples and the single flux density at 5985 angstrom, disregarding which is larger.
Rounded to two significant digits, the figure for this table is 0.99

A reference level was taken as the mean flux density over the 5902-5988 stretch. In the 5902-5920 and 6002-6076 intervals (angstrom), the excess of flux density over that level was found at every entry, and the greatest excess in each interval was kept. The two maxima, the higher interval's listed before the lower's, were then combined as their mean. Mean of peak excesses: 0.98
